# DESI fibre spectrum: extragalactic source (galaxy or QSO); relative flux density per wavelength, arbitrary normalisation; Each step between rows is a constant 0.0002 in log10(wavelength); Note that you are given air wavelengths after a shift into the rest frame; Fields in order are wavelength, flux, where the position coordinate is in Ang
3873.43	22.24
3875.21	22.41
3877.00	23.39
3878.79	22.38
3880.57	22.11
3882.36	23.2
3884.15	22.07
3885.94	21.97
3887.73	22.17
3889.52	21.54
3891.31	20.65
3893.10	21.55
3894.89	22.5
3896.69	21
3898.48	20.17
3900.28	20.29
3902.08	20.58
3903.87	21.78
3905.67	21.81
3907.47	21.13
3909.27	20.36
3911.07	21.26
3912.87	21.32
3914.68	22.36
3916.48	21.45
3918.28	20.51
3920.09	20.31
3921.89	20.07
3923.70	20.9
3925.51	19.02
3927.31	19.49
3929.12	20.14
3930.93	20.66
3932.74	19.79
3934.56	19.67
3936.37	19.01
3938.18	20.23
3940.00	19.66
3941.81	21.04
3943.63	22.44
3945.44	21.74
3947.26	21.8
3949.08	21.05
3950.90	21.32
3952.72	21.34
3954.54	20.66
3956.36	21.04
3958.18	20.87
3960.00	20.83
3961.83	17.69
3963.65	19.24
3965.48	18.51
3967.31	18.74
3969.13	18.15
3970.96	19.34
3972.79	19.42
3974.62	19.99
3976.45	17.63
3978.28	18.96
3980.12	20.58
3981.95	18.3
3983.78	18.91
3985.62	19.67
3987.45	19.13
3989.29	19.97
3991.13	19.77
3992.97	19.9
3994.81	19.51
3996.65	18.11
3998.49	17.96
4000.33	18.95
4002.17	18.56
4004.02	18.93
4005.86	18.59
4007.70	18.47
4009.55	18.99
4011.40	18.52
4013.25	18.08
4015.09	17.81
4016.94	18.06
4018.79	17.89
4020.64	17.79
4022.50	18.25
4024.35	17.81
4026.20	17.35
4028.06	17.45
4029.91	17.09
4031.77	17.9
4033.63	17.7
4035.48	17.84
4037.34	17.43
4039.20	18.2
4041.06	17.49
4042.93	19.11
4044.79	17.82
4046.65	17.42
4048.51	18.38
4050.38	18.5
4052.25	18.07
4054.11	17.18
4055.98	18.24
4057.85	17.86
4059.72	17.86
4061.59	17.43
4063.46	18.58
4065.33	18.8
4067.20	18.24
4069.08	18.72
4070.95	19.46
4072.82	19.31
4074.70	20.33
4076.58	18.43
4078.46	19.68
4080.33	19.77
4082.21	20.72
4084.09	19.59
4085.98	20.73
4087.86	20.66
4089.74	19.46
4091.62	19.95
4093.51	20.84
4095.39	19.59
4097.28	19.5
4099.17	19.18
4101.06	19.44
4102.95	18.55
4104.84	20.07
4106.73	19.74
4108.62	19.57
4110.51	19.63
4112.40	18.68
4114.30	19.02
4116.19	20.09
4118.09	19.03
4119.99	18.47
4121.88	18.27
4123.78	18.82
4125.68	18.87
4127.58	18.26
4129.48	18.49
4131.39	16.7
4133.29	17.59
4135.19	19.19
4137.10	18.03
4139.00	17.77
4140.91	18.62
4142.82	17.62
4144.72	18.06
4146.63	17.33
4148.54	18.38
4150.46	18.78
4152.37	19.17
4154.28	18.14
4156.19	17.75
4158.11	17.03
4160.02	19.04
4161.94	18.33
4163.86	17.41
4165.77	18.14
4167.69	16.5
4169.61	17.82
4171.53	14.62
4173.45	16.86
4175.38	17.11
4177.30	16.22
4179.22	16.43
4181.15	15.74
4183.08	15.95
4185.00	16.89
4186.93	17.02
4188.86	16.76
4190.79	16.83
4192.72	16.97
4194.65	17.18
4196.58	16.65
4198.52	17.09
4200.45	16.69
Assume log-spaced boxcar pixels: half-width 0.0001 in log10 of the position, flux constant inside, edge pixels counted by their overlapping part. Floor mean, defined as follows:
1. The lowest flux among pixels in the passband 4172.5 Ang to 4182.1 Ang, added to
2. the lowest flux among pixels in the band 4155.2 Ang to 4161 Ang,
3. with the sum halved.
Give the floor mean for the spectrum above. 16.4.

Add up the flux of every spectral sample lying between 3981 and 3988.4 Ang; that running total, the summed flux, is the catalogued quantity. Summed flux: 76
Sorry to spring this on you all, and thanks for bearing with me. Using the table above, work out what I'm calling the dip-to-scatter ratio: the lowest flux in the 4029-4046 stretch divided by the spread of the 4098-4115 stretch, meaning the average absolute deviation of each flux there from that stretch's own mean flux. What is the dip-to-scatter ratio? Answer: 42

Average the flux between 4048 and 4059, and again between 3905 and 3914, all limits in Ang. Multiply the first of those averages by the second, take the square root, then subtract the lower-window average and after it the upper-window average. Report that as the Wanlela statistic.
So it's -19.7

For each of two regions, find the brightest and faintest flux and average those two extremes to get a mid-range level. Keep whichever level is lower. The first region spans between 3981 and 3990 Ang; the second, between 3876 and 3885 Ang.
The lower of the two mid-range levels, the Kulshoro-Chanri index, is 19.1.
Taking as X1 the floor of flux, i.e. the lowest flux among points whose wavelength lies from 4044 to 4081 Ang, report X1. 17.18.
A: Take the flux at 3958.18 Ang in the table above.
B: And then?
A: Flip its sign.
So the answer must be -20.87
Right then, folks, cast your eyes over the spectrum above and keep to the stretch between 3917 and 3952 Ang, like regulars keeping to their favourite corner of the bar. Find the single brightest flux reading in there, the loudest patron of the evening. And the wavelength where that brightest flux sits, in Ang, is 3943.63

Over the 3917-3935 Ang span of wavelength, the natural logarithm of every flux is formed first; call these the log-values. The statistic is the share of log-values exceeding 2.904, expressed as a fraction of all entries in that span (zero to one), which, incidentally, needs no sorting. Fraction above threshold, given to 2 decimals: 1.00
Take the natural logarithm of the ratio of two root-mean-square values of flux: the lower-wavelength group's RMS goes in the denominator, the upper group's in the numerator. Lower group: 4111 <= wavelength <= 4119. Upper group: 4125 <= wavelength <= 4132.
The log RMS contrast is -0.060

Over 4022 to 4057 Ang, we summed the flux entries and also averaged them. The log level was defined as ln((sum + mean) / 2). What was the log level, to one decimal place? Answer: 5.2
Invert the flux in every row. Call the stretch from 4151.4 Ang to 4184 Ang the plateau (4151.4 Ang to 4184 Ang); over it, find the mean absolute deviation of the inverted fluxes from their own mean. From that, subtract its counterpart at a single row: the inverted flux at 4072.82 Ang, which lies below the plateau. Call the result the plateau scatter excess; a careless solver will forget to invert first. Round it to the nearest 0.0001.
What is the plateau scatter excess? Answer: -0.0485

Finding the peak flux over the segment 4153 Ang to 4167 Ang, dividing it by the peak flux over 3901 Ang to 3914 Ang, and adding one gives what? 1.87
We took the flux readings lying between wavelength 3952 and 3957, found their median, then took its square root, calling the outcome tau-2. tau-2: 4.59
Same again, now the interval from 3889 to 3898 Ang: 4.64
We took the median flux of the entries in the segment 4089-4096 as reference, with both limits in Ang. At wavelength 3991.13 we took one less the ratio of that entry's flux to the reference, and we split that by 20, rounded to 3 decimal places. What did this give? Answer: 0.000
